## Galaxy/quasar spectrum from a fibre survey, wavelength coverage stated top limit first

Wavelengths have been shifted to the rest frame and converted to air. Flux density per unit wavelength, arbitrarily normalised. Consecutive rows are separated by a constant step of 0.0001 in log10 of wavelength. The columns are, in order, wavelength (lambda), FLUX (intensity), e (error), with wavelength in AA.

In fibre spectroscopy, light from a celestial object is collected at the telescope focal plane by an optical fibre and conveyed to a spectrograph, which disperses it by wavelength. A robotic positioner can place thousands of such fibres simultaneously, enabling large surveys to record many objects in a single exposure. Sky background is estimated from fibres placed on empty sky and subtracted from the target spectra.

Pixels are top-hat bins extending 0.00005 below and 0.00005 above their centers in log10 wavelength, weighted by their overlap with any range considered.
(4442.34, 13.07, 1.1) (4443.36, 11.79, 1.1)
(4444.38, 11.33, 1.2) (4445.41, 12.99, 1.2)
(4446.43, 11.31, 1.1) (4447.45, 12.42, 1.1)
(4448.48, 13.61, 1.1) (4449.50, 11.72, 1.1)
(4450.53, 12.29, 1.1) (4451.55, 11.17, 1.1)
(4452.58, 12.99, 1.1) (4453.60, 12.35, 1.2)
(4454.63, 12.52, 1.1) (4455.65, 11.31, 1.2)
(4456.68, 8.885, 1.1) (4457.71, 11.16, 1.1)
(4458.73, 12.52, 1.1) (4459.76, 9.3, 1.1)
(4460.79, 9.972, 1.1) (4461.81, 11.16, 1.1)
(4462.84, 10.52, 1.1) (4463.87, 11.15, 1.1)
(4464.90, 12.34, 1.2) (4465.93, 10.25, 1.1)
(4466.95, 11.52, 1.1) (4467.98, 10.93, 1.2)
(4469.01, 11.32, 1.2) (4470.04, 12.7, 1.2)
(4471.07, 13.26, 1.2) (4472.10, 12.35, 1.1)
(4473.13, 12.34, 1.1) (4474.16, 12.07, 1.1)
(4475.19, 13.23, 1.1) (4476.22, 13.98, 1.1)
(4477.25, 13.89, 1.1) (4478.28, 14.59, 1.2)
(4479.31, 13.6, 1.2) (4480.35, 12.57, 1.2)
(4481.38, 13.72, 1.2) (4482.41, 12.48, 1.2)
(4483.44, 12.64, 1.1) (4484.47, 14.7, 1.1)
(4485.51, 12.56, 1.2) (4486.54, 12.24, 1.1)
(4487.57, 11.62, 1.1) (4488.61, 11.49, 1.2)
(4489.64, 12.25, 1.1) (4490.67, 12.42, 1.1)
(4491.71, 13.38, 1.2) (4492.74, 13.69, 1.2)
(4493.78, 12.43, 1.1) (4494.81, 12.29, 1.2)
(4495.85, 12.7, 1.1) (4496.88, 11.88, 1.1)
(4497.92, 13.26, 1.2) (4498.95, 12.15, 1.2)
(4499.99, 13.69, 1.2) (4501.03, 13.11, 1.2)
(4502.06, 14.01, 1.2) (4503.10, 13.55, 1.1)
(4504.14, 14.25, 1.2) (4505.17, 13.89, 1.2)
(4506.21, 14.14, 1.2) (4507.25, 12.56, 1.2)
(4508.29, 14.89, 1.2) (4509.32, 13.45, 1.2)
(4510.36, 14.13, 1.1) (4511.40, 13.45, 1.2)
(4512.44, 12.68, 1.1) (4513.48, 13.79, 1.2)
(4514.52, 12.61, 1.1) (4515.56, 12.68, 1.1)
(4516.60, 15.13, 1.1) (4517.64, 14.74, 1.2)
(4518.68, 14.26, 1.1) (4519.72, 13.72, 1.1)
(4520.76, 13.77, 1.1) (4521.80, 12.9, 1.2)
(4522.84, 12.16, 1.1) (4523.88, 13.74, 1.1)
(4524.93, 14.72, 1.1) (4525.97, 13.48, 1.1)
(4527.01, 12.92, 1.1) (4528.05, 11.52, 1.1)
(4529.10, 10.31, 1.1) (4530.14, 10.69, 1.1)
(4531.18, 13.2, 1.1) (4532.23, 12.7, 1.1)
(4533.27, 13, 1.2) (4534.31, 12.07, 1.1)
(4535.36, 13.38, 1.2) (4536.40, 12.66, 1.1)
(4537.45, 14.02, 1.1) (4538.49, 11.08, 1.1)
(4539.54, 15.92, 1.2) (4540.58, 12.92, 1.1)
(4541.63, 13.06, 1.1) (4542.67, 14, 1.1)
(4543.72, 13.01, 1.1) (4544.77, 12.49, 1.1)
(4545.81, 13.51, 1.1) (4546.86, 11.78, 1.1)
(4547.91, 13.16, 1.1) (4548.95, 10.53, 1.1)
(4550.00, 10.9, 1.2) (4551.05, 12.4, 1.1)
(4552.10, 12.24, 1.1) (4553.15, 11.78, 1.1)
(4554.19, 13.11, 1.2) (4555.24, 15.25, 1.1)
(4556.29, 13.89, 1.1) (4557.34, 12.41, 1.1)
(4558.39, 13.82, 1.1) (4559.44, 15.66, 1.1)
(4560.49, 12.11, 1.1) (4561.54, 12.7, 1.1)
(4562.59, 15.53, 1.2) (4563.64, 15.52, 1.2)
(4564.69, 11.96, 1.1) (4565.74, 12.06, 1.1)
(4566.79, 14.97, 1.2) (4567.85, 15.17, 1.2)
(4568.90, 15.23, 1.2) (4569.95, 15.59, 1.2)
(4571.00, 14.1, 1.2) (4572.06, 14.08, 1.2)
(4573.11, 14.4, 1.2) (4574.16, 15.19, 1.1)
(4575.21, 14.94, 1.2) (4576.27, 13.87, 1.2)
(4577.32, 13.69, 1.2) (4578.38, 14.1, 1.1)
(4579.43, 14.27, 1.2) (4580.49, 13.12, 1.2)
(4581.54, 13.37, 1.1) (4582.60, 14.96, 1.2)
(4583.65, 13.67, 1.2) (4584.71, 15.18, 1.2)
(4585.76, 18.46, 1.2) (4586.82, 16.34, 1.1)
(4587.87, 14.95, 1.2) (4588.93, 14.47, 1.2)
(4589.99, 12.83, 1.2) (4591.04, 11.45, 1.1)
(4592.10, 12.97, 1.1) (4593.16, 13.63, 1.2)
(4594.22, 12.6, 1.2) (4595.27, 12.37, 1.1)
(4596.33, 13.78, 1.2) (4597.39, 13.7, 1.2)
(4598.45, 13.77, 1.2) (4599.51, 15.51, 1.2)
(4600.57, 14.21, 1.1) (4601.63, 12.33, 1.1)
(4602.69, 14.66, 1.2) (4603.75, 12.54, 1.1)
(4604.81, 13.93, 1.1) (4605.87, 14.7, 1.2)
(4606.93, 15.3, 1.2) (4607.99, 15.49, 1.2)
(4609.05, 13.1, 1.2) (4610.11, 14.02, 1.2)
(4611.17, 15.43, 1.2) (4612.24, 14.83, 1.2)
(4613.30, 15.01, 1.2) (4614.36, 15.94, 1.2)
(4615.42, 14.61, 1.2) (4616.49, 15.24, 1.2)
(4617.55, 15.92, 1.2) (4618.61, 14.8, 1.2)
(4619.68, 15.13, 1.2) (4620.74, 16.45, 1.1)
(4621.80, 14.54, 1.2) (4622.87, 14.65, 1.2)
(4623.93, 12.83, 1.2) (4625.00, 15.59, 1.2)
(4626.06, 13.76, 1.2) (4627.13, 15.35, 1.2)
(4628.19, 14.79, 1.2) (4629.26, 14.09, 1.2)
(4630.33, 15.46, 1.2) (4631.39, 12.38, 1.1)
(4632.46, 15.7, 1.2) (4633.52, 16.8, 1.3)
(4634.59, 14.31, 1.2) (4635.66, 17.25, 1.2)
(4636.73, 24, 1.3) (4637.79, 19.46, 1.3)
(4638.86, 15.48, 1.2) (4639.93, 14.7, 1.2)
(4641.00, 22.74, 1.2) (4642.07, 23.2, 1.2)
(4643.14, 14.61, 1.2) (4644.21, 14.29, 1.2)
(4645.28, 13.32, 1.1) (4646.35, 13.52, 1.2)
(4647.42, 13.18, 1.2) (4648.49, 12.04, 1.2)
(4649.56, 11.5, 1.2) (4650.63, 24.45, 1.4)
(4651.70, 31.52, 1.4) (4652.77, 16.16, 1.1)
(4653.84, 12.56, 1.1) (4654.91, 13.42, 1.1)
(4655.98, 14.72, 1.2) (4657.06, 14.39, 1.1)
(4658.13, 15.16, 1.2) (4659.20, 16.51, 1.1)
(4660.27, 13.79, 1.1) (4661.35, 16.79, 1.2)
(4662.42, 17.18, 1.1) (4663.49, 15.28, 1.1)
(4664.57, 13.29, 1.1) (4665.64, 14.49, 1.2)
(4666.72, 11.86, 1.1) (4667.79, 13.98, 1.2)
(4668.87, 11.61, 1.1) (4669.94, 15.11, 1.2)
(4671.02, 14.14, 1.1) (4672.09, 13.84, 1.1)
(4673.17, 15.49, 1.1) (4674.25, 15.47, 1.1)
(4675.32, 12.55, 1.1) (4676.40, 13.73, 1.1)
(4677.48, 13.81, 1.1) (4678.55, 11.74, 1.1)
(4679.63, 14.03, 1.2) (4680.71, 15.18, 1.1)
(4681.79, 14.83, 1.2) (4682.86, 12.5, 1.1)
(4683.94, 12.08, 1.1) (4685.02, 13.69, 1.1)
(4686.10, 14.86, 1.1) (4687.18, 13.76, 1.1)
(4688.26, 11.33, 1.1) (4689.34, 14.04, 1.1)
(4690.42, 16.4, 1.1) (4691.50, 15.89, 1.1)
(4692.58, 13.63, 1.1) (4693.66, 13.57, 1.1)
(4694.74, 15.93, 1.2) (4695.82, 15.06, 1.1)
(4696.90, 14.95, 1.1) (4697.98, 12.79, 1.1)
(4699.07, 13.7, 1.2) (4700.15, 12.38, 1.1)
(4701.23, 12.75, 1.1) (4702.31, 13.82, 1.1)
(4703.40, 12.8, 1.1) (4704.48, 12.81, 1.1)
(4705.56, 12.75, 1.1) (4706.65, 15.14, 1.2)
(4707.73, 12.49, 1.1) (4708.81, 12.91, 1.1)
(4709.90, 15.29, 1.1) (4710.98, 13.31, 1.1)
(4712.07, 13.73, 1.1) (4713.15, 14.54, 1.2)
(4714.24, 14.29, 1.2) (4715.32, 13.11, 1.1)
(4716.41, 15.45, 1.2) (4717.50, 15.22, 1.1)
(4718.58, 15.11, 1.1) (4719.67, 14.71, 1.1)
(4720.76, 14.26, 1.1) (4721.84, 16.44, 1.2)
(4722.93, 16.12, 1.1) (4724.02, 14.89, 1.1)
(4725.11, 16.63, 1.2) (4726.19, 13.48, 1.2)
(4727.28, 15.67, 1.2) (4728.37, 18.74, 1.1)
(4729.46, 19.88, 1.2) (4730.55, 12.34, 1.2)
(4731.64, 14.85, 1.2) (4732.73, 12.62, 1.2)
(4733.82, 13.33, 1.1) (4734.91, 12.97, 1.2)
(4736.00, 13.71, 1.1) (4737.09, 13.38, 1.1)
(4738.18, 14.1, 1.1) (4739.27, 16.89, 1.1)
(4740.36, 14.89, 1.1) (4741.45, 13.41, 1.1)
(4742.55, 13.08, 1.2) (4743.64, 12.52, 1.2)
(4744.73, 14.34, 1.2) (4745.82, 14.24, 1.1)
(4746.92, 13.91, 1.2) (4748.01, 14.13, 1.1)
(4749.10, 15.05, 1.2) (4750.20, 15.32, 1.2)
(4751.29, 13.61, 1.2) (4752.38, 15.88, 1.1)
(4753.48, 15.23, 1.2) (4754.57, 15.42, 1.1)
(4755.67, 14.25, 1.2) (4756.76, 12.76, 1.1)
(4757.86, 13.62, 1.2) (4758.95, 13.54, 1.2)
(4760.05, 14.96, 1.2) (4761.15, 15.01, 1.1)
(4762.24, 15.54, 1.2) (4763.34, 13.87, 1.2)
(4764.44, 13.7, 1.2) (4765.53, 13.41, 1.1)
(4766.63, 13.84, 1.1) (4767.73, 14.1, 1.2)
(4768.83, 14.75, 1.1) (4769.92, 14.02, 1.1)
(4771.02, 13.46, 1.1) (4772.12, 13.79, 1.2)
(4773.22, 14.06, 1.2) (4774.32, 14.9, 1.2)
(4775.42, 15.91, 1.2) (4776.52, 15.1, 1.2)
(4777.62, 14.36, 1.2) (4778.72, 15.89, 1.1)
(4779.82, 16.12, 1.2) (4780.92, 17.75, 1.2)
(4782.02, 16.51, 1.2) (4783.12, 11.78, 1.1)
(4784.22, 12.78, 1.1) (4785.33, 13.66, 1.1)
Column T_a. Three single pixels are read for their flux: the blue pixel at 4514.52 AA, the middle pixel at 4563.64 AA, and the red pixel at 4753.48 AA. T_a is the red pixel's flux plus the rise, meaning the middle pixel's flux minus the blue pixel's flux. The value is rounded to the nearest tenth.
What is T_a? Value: 18.1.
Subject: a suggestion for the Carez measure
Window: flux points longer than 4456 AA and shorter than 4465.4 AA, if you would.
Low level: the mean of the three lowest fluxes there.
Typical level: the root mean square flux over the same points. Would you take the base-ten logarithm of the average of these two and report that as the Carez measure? 1.00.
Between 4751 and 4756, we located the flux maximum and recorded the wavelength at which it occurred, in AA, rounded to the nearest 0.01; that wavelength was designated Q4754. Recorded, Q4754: 4752.38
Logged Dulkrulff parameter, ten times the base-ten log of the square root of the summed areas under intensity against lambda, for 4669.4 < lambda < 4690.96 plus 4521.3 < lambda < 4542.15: 13.8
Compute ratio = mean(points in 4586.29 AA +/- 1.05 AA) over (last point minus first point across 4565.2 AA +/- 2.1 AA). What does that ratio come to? -32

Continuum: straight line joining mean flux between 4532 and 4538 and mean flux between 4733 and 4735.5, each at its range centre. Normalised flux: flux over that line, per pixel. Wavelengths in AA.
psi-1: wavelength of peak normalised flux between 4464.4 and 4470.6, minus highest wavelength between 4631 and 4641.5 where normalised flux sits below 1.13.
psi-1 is -169.9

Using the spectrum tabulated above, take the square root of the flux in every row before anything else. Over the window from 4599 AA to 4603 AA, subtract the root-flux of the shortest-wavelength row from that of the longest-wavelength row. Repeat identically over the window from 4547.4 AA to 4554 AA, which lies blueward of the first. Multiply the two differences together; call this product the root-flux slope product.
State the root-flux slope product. 0.021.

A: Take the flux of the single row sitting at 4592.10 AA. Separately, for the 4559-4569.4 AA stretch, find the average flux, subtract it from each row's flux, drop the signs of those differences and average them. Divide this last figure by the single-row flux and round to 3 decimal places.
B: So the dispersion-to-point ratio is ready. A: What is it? 0.116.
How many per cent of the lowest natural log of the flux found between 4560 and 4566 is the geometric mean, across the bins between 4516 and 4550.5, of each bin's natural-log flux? 103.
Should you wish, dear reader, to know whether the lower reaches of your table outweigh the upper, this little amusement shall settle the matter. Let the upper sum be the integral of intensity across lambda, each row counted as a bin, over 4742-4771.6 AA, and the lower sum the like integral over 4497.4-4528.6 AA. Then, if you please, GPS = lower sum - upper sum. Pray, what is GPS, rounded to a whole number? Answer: 1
